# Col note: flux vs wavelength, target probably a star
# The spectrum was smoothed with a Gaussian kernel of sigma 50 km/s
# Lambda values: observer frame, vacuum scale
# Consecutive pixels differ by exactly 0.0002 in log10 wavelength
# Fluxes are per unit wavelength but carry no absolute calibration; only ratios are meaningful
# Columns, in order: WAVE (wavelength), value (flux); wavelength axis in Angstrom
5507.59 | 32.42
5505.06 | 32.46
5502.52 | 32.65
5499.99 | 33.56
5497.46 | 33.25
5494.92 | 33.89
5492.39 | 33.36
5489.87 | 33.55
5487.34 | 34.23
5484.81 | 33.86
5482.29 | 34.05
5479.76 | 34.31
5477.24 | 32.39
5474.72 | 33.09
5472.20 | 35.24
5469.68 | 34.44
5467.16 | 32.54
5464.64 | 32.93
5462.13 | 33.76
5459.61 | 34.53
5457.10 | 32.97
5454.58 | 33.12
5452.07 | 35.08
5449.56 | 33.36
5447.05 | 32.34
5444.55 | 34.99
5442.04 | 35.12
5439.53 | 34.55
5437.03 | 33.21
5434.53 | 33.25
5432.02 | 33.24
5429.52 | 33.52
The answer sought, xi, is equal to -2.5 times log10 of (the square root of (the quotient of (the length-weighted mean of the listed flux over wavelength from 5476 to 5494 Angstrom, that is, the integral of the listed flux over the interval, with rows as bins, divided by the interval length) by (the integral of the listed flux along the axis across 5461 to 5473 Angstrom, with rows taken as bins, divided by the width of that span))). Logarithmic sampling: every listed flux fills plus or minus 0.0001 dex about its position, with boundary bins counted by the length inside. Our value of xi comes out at 0.001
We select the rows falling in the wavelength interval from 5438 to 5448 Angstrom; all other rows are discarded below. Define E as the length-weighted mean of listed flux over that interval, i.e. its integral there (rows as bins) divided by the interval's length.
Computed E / 34.3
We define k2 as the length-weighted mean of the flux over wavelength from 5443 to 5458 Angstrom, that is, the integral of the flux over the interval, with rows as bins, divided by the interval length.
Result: 33.7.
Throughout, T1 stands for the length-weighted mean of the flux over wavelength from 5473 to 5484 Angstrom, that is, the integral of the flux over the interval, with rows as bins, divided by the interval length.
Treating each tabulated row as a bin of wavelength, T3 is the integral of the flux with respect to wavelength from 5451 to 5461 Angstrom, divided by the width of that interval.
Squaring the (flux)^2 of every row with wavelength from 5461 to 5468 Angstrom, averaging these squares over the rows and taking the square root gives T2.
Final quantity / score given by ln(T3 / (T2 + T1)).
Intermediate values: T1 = 33.6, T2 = 1095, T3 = 33.9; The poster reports -3.51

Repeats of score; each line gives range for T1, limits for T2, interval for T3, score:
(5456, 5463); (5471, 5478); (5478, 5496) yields -3.54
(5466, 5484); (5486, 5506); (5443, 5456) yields -3.53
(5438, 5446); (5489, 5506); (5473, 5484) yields -3.53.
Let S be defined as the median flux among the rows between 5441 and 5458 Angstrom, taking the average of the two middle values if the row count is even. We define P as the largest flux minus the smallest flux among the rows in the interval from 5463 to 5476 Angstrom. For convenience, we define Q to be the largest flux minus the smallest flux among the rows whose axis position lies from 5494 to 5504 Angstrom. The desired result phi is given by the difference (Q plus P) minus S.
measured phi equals -29.4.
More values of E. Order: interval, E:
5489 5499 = 33.5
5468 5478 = 33.8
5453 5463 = 33.6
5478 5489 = 34.0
